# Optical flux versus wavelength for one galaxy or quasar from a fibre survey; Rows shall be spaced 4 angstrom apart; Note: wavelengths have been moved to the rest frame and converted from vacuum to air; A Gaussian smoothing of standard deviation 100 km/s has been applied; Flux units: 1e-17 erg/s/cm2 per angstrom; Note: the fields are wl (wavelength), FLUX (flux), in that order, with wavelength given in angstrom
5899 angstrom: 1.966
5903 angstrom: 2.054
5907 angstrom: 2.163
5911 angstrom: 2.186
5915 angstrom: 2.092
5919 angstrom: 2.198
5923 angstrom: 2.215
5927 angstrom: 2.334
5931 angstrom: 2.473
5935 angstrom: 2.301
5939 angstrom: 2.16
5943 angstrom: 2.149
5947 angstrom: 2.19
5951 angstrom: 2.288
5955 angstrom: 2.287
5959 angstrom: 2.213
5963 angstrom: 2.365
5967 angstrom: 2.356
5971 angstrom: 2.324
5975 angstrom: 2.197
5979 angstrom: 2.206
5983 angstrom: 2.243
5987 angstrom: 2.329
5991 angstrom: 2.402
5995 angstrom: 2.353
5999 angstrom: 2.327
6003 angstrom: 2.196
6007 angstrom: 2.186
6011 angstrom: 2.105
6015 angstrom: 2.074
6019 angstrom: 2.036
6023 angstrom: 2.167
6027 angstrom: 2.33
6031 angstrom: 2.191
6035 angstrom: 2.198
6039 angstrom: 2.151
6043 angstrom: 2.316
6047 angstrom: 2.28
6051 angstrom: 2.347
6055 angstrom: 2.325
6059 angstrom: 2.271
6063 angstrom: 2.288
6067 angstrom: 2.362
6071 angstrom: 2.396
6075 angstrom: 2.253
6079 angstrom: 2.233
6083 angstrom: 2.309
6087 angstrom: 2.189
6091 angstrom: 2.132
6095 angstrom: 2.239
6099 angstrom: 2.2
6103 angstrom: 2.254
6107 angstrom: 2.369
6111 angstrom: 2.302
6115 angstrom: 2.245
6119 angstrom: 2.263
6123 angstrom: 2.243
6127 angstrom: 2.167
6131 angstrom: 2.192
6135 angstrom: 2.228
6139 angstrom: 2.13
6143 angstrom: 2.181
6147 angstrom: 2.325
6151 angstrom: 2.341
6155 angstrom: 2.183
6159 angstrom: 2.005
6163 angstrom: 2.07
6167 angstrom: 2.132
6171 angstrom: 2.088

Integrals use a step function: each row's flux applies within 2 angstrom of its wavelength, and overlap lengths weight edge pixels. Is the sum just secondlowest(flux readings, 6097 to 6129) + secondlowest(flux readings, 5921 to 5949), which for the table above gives 4.36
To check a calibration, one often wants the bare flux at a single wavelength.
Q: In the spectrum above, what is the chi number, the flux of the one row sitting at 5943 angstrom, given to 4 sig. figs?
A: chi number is 2.149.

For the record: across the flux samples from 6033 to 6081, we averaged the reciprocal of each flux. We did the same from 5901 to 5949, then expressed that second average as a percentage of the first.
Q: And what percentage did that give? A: 104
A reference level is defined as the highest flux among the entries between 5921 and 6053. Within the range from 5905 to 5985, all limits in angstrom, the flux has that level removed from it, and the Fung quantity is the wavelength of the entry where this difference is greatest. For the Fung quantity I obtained 5931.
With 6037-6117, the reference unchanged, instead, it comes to 6071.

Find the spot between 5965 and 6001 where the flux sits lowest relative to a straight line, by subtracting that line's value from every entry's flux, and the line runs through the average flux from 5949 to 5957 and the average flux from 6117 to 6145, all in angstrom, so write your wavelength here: 5975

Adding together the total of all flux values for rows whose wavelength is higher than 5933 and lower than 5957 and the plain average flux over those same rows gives 15.6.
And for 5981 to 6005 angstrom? 16.2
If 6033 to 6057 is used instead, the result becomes 15.9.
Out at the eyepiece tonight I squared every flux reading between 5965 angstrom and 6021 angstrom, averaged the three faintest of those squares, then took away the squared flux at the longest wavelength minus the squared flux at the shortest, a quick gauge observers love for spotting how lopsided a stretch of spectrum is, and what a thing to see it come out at 5.70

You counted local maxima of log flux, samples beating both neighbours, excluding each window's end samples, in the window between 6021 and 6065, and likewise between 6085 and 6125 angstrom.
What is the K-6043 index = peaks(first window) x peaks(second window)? 12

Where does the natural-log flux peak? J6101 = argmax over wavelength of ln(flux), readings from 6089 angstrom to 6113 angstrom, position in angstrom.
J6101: 6107 angstrom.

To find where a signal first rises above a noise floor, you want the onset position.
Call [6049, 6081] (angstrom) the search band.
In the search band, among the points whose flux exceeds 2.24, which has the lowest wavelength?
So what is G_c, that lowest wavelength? 6051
